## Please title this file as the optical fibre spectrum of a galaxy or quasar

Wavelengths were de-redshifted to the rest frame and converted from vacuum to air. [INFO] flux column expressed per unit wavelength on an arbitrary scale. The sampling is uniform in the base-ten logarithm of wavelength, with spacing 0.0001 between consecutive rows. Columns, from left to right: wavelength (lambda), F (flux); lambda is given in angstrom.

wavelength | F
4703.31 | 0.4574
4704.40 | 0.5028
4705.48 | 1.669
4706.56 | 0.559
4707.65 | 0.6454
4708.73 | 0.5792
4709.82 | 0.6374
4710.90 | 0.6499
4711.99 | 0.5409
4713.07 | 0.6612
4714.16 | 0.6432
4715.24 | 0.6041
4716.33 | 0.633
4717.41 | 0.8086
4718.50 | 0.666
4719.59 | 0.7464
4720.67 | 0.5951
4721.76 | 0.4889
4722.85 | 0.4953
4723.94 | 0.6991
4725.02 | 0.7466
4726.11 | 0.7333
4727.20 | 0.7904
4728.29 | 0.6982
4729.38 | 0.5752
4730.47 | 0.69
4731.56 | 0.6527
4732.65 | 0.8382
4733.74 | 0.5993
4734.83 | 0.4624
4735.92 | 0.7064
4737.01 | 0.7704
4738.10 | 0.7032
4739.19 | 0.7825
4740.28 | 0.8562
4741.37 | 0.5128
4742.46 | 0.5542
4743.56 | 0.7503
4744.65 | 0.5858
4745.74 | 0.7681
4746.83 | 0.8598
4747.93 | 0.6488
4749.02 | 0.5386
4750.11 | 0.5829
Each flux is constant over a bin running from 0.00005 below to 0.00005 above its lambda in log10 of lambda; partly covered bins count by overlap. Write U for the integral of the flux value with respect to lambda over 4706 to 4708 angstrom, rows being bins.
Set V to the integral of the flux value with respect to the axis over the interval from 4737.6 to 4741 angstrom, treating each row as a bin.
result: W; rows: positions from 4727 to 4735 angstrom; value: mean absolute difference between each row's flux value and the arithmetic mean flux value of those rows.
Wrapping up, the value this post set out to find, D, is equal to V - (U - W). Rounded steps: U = 1.2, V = 2.6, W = 0.091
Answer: 1.5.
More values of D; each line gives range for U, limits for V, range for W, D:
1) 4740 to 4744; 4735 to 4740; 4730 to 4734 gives 1.1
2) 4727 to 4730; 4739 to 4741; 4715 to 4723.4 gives -0.3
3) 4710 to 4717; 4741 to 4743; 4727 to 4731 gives -3.3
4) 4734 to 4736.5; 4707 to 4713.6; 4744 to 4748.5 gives 2.7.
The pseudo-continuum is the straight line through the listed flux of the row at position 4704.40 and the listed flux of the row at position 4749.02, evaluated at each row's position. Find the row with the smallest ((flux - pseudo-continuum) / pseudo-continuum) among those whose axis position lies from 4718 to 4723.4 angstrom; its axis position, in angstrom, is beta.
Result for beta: 4721.76 angstrom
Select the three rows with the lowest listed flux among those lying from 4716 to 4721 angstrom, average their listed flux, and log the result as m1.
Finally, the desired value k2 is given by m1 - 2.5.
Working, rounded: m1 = 0.631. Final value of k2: -1.87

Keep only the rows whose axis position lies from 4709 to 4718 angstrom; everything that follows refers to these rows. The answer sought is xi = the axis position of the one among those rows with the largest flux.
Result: 4717.41 angstrom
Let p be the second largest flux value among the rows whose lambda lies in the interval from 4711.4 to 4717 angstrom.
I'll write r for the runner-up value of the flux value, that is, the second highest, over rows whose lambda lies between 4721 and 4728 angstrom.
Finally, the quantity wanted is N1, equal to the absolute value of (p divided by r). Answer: 0.86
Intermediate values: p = 0.6432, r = 0.7466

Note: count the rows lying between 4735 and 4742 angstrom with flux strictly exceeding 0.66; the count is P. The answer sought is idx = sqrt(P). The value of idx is 2.2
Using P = 5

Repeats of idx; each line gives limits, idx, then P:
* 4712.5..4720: 2.0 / 4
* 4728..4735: 1.7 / 3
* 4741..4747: 1.7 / 3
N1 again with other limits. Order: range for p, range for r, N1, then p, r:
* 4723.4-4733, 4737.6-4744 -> 1.01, 0.7904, 0.7825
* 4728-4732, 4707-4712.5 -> 1.07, 0.69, 0.6454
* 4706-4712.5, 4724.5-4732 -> 0.86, 0.6454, 0.7466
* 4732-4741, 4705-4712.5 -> 1.29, 0.8382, 0.6499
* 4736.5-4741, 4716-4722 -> 1.05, 0.7825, 0.7464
